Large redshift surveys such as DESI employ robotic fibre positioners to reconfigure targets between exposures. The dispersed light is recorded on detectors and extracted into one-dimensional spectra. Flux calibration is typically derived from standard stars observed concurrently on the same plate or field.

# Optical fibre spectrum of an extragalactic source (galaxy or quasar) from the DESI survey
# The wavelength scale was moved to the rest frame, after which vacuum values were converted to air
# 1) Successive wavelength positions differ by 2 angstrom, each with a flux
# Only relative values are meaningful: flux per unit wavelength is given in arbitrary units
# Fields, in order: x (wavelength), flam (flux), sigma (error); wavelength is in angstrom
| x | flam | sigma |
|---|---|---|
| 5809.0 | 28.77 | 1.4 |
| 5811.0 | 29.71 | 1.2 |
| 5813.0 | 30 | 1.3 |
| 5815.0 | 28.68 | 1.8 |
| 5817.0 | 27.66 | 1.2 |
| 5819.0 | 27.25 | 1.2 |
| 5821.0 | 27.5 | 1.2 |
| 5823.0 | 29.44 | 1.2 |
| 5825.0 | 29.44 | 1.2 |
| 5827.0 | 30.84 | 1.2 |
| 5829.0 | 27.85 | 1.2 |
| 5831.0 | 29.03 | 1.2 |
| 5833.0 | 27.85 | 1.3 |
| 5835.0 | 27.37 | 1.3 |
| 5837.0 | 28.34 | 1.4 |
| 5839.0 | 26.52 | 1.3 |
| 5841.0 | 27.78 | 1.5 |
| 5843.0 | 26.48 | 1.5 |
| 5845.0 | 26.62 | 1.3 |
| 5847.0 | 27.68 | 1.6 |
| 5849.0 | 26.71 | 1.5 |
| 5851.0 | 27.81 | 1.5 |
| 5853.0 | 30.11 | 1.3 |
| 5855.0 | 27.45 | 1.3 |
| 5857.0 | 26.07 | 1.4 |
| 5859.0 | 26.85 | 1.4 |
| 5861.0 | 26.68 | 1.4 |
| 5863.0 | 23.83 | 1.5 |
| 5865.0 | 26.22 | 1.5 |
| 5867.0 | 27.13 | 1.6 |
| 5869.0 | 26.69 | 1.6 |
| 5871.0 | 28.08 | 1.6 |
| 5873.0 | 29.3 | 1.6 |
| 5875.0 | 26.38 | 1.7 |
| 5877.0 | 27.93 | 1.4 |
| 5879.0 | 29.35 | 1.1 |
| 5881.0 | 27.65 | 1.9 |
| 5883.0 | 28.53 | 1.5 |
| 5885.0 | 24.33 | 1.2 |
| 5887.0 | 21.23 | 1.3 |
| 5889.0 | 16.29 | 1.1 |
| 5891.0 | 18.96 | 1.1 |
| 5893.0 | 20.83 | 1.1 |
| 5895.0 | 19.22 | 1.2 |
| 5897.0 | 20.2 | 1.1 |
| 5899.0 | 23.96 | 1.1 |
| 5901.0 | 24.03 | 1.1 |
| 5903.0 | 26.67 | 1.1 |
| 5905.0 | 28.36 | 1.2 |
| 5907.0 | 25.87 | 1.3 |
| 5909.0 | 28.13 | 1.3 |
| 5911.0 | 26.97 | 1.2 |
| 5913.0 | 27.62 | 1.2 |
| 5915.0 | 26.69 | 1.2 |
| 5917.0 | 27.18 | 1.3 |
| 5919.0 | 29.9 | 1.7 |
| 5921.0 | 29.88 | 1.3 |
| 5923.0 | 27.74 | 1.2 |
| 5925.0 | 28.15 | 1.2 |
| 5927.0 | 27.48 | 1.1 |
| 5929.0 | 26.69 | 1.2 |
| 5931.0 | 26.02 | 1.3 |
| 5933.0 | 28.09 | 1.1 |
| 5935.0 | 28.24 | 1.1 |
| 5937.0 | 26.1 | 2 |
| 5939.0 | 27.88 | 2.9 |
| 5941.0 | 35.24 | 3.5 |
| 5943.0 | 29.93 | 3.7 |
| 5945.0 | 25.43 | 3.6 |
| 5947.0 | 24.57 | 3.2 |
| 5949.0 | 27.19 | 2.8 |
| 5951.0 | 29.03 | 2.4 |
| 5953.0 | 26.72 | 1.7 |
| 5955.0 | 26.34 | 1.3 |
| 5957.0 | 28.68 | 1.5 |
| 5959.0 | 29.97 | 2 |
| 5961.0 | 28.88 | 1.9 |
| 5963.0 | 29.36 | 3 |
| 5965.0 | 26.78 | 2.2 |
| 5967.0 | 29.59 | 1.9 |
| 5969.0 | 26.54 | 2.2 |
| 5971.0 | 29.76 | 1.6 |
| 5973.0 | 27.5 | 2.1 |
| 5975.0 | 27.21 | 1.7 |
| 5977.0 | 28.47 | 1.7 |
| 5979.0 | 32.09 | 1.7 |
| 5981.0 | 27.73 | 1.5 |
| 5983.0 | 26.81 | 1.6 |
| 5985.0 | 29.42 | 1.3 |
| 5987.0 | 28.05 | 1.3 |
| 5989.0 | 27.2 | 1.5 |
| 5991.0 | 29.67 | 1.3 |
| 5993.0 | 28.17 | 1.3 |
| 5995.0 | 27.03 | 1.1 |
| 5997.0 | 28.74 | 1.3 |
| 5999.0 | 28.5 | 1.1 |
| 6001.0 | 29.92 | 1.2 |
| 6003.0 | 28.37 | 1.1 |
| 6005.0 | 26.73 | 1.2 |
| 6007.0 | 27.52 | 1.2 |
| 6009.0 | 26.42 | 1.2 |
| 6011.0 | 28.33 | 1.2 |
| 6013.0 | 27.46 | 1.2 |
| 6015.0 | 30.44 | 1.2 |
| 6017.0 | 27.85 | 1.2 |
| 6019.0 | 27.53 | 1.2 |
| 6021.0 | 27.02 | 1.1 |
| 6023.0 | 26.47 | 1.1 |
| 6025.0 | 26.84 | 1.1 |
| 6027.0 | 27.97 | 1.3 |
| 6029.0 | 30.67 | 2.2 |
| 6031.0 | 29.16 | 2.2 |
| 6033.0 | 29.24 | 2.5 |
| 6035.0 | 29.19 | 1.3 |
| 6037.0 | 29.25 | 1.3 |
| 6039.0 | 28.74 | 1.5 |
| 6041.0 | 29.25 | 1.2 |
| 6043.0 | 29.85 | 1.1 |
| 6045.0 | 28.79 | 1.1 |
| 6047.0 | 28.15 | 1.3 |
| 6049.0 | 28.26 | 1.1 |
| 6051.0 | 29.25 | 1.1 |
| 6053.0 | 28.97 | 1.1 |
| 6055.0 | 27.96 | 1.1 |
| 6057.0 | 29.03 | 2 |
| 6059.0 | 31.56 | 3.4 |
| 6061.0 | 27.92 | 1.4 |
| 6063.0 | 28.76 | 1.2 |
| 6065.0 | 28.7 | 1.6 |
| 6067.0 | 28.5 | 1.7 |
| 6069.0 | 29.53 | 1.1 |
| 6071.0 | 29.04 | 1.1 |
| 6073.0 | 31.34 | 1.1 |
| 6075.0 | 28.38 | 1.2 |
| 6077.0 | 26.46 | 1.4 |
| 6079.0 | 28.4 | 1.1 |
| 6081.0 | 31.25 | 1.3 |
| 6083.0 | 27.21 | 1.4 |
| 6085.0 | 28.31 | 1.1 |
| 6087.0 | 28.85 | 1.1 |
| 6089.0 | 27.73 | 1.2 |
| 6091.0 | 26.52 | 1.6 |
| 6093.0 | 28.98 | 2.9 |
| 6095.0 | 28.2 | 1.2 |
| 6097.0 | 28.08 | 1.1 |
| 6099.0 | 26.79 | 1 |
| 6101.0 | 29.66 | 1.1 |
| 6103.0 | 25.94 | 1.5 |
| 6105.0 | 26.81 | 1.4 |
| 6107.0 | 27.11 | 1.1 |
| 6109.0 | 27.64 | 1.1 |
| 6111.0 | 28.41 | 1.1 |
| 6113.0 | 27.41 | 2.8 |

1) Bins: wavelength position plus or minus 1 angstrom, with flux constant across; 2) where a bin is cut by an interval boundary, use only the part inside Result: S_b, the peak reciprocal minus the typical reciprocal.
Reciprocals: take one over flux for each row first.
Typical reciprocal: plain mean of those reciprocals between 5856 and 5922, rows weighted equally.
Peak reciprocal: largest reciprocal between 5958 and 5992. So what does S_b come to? -0.0021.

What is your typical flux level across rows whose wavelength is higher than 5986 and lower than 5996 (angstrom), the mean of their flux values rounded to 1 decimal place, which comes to 28.0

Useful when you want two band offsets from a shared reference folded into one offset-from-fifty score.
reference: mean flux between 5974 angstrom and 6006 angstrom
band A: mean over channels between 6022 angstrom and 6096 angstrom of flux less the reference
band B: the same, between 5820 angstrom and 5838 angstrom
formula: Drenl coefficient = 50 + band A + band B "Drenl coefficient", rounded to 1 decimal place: 50.6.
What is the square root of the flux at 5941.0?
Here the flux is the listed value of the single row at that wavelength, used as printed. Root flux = 5.94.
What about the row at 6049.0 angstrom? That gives 5.32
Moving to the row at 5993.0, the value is 5.31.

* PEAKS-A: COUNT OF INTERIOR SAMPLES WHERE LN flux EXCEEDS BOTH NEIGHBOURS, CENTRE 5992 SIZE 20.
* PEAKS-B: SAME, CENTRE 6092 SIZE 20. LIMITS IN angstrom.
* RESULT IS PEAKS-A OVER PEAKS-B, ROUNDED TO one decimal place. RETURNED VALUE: 1.5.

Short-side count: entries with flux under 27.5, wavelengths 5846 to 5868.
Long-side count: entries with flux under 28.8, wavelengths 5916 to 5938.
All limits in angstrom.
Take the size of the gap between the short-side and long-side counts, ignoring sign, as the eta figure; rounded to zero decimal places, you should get 1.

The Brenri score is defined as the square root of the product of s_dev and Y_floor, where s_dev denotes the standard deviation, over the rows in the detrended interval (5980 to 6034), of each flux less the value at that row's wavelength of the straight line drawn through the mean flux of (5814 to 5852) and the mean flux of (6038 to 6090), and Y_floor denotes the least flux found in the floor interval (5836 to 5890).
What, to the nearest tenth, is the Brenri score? 4.4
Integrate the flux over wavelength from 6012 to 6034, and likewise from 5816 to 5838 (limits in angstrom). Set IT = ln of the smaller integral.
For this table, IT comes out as 6.43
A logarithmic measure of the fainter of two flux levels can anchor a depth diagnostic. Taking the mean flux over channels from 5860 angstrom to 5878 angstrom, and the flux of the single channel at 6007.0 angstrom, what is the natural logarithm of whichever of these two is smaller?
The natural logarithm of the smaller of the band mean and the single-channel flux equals 3.29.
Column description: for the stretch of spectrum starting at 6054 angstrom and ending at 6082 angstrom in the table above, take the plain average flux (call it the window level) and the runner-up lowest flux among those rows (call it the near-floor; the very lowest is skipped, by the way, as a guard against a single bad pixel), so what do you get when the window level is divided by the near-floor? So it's 1.04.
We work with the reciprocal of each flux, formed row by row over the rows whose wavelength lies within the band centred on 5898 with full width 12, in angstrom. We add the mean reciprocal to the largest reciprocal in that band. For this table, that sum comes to 0.097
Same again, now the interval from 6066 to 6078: 0.073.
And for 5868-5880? 0.074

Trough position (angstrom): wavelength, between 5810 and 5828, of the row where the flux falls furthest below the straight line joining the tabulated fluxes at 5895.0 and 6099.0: 5819.0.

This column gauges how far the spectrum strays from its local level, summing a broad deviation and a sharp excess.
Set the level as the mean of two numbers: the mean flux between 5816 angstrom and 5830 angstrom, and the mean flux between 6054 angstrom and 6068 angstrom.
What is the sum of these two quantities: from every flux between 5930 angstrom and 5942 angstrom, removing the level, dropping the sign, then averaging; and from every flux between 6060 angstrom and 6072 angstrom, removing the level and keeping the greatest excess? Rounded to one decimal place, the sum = 3.1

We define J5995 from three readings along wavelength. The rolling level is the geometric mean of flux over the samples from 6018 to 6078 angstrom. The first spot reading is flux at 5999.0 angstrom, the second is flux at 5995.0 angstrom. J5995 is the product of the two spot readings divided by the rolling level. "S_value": 26.8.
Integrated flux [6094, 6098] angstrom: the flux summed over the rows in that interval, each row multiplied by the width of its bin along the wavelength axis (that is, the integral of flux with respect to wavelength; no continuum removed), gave 113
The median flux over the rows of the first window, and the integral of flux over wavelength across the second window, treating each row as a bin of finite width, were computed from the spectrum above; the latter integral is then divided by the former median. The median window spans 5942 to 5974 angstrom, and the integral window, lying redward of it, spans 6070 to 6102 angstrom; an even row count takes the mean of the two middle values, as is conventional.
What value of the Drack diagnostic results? 32.4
